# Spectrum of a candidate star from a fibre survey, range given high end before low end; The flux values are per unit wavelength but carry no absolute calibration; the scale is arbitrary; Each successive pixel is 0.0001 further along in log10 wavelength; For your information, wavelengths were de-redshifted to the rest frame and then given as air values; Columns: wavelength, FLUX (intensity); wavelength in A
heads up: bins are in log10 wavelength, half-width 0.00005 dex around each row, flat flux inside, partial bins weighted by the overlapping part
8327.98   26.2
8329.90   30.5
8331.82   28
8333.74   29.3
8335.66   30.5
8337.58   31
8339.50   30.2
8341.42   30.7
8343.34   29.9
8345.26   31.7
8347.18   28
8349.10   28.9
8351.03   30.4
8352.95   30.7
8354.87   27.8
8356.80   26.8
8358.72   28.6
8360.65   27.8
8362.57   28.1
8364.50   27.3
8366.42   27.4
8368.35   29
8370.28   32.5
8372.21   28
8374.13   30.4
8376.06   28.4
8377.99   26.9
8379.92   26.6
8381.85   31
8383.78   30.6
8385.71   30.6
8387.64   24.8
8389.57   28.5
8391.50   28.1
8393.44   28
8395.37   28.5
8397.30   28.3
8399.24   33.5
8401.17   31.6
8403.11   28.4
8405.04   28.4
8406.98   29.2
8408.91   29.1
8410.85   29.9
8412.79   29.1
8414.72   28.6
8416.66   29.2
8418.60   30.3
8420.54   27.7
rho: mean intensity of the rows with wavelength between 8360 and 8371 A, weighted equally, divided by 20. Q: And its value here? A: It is 1.43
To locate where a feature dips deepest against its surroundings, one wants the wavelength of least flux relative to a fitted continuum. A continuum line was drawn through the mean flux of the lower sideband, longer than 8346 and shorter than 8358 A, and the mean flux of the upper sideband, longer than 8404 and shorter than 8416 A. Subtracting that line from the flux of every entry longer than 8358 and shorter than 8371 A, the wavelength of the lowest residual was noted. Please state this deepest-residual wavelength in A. 8364.50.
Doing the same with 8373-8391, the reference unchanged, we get 8387.64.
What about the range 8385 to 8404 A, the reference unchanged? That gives 8387.64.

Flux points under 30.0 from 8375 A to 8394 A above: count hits 7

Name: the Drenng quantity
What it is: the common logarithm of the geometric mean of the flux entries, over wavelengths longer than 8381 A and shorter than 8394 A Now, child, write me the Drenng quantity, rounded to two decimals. 1.46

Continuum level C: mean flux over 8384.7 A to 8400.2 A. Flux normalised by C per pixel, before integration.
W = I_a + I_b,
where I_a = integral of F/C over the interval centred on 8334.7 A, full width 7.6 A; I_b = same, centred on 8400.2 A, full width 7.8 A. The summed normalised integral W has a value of 16.1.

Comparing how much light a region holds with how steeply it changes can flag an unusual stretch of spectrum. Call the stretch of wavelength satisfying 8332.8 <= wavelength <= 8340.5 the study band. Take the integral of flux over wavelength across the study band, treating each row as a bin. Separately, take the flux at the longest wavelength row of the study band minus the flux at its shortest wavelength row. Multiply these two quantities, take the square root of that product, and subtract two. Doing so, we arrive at 12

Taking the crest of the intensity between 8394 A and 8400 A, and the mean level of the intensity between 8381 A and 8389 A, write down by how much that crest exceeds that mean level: 4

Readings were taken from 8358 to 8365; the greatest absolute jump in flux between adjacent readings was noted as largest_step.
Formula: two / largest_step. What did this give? 2.5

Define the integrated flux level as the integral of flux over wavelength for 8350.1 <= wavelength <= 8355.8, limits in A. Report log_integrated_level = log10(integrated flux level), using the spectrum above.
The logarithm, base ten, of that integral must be 2.23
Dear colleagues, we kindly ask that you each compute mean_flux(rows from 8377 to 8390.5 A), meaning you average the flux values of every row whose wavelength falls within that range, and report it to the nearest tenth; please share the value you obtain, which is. 28.4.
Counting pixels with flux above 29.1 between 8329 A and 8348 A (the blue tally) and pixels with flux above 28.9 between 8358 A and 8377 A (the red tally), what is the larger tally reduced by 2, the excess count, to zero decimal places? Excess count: 6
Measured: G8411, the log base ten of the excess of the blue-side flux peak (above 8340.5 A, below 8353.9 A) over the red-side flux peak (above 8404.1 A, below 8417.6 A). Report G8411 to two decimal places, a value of 0.26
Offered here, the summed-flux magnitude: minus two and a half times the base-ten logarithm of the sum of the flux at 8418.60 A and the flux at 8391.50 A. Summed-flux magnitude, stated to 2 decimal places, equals -4.42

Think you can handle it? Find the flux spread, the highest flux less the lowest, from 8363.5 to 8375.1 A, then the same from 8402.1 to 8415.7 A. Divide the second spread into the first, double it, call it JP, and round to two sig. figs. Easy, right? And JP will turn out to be 6.9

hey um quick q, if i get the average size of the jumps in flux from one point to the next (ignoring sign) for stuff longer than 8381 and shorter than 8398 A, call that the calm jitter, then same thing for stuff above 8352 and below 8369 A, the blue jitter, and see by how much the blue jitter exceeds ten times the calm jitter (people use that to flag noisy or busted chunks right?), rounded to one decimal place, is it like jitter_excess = -12.7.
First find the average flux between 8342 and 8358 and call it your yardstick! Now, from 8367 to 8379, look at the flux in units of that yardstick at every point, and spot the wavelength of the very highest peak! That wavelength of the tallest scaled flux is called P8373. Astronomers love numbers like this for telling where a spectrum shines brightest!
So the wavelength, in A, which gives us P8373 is 8370.28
